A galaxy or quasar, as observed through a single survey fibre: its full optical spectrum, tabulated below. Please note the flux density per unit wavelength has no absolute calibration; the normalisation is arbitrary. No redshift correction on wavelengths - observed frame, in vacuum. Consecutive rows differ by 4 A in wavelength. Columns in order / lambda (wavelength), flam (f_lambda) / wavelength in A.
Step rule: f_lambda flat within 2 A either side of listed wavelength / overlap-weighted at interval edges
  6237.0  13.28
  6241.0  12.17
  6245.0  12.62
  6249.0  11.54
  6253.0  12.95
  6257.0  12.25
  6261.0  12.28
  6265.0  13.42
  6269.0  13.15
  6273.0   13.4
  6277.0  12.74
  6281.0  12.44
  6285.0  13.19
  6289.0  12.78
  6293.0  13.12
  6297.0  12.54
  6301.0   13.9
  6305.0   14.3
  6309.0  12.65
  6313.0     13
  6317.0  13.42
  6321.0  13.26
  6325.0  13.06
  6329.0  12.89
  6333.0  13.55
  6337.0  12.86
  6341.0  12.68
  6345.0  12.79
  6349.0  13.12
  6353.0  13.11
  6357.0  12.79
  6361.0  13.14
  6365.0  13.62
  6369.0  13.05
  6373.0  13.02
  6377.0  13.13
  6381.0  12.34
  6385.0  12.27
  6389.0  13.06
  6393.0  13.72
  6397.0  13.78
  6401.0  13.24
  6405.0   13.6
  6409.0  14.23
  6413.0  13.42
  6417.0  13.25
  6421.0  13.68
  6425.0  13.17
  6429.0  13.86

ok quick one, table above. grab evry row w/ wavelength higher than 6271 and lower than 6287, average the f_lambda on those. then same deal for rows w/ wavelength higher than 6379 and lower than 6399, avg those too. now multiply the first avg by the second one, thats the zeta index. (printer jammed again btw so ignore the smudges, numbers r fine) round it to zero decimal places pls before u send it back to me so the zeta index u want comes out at 169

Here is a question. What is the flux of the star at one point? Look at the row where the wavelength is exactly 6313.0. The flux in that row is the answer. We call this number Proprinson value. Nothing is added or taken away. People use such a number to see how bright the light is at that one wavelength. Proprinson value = 13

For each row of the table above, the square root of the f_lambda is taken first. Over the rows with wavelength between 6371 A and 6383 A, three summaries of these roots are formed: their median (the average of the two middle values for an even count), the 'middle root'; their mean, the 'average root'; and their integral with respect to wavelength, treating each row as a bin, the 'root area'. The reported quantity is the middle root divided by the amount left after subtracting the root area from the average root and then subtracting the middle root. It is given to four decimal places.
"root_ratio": -0.0839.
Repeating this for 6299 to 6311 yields -0.0841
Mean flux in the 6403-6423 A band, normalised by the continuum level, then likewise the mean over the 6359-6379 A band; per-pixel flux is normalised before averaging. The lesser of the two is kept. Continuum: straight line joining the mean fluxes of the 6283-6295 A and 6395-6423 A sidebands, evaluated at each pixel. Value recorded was 0.984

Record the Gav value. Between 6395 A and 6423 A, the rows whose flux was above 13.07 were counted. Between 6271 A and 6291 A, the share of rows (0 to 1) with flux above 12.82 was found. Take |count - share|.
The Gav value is 6.6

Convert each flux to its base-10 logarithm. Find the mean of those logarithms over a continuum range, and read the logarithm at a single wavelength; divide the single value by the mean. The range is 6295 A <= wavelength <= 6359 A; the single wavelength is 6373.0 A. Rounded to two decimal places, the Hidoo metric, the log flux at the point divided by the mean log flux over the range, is 1.00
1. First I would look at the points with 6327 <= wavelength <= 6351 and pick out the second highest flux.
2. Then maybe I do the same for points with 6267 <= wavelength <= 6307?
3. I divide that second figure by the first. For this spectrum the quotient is 1.06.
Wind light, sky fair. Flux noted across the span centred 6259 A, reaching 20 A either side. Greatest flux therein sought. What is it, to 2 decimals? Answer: 13.42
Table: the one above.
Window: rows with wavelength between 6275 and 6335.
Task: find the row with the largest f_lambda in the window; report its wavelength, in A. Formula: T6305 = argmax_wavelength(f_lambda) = 6305.0 A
